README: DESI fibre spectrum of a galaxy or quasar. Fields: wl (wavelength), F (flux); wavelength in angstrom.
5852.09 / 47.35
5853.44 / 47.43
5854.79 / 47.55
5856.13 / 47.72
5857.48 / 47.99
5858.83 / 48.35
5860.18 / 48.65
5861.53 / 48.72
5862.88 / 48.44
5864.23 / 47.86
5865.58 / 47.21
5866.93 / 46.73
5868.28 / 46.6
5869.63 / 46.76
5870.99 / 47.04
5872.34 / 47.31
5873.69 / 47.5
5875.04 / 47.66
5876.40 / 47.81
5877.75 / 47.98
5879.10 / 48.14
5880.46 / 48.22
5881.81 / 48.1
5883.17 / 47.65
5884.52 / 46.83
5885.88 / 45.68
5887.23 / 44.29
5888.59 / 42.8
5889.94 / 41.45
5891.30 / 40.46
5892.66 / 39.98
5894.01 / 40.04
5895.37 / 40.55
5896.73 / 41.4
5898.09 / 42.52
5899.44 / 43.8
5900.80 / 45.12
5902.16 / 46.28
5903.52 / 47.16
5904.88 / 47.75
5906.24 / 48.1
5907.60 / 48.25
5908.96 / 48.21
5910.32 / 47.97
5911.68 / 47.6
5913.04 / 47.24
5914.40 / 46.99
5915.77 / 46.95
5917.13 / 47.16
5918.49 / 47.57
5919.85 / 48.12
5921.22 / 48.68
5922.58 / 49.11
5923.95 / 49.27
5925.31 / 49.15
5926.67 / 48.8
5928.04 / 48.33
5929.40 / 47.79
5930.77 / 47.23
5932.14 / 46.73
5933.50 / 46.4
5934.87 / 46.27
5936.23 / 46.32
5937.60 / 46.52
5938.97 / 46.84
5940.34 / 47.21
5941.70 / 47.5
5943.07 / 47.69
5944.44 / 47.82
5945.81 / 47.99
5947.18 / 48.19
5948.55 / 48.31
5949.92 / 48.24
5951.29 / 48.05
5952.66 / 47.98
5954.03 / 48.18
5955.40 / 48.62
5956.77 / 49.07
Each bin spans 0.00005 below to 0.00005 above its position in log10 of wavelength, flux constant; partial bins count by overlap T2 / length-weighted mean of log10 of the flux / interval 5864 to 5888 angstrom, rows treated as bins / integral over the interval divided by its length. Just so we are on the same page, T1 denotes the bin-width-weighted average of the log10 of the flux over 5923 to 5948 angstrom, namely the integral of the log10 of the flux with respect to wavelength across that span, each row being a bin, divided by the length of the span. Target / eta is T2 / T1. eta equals 1.00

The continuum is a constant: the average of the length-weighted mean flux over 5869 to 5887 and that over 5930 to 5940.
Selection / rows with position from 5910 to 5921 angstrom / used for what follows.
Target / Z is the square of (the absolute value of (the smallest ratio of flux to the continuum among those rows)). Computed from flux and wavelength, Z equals 1.00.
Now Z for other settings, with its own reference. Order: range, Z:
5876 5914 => 0.72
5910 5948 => 0.97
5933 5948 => 0.97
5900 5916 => 0.92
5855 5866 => 1.01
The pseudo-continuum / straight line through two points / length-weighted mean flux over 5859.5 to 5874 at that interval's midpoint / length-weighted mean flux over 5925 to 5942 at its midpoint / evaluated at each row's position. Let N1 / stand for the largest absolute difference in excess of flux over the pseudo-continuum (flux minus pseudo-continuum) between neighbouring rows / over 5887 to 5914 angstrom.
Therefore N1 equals 1.49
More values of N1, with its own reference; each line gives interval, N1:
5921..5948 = 0.56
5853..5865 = 0.58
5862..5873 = 0.65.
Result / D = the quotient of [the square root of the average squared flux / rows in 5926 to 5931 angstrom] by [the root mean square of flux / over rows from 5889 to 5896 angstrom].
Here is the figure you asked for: 1.186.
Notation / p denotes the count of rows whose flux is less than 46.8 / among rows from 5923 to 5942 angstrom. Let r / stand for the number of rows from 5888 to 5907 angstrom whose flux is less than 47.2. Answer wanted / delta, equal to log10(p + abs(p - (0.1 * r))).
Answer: 0.9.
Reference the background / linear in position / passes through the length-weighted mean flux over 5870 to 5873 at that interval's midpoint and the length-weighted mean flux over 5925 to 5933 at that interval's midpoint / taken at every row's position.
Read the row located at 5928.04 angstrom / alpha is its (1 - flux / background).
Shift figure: -0.009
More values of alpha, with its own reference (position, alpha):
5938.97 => 0.026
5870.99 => 0.000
